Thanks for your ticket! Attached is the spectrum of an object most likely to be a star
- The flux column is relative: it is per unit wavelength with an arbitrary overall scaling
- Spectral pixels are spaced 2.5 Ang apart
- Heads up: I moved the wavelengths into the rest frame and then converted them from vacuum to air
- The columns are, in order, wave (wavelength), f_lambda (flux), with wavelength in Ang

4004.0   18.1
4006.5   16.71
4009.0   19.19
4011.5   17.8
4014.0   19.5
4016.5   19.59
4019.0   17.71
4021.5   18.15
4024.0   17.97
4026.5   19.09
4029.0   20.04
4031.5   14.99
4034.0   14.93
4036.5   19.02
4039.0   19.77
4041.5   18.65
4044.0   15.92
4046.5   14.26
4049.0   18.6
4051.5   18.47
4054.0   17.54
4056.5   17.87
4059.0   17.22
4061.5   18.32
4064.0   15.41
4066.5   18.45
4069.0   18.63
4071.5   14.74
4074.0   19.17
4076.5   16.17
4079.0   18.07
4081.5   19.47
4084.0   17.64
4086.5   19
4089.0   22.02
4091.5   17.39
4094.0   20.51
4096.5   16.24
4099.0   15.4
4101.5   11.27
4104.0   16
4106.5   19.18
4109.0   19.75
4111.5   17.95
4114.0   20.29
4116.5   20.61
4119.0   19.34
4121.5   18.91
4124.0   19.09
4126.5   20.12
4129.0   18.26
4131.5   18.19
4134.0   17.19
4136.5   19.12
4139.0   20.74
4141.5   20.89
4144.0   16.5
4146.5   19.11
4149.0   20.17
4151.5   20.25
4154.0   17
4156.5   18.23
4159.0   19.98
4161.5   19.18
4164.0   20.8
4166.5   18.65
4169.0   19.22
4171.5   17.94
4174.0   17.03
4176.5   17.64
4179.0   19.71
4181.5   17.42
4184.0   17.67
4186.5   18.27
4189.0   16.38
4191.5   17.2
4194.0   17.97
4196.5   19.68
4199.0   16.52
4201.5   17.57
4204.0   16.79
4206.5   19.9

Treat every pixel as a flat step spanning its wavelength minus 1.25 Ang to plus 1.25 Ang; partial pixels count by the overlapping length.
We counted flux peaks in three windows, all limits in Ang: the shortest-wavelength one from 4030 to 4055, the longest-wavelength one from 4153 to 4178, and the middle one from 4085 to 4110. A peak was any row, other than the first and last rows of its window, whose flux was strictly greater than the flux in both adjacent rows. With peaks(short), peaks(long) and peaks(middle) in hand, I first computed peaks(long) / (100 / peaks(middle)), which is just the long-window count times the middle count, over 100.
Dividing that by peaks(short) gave 0.030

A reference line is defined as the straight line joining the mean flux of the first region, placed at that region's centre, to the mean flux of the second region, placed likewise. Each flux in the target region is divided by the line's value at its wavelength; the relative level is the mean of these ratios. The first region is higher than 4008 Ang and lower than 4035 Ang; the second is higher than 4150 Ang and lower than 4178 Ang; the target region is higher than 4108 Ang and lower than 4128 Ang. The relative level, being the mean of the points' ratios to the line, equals 1.05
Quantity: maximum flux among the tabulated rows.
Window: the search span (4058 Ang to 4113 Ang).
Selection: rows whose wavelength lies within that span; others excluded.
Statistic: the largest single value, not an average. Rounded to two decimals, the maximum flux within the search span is 22.02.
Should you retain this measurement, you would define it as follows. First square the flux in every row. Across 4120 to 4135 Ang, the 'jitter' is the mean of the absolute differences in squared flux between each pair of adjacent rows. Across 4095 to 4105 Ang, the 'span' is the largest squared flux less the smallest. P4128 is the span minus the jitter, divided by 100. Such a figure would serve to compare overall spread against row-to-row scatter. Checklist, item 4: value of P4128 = 1.1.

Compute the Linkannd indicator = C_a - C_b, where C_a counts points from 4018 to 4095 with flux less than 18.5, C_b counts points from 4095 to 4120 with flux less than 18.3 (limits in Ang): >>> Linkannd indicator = 14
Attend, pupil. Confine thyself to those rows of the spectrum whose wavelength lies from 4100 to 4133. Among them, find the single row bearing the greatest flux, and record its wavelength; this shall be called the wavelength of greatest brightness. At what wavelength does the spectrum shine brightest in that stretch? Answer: 4116.5 Ang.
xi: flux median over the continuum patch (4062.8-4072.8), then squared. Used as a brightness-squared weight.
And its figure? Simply 287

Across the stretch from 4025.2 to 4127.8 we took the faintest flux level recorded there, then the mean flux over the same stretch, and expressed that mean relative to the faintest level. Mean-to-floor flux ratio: 1.59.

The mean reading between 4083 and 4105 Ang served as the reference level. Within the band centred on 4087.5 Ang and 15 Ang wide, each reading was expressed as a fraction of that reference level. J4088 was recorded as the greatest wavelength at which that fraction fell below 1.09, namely 4091.5 Ang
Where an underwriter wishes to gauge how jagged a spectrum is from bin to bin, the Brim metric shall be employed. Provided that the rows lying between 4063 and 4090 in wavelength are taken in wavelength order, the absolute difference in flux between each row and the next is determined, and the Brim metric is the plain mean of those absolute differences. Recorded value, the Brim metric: 2.4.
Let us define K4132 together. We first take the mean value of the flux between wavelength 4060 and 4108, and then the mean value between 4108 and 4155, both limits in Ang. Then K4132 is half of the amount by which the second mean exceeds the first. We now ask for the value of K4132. 0.80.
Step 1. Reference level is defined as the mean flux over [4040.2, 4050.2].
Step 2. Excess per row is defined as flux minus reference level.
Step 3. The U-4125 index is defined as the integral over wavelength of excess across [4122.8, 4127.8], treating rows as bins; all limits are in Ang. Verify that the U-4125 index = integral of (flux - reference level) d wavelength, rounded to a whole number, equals 14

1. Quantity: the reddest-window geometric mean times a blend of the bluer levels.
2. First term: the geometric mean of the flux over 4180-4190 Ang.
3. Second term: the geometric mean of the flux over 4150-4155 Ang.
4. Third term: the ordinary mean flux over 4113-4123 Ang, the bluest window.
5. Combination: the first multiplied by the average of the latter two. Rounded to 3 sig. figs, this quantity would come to 334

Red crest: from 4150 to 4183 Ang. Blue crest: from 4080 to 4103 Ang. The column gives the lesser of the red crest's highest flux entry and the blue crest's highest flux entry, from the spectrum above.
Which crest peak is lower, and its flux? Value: 20.8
